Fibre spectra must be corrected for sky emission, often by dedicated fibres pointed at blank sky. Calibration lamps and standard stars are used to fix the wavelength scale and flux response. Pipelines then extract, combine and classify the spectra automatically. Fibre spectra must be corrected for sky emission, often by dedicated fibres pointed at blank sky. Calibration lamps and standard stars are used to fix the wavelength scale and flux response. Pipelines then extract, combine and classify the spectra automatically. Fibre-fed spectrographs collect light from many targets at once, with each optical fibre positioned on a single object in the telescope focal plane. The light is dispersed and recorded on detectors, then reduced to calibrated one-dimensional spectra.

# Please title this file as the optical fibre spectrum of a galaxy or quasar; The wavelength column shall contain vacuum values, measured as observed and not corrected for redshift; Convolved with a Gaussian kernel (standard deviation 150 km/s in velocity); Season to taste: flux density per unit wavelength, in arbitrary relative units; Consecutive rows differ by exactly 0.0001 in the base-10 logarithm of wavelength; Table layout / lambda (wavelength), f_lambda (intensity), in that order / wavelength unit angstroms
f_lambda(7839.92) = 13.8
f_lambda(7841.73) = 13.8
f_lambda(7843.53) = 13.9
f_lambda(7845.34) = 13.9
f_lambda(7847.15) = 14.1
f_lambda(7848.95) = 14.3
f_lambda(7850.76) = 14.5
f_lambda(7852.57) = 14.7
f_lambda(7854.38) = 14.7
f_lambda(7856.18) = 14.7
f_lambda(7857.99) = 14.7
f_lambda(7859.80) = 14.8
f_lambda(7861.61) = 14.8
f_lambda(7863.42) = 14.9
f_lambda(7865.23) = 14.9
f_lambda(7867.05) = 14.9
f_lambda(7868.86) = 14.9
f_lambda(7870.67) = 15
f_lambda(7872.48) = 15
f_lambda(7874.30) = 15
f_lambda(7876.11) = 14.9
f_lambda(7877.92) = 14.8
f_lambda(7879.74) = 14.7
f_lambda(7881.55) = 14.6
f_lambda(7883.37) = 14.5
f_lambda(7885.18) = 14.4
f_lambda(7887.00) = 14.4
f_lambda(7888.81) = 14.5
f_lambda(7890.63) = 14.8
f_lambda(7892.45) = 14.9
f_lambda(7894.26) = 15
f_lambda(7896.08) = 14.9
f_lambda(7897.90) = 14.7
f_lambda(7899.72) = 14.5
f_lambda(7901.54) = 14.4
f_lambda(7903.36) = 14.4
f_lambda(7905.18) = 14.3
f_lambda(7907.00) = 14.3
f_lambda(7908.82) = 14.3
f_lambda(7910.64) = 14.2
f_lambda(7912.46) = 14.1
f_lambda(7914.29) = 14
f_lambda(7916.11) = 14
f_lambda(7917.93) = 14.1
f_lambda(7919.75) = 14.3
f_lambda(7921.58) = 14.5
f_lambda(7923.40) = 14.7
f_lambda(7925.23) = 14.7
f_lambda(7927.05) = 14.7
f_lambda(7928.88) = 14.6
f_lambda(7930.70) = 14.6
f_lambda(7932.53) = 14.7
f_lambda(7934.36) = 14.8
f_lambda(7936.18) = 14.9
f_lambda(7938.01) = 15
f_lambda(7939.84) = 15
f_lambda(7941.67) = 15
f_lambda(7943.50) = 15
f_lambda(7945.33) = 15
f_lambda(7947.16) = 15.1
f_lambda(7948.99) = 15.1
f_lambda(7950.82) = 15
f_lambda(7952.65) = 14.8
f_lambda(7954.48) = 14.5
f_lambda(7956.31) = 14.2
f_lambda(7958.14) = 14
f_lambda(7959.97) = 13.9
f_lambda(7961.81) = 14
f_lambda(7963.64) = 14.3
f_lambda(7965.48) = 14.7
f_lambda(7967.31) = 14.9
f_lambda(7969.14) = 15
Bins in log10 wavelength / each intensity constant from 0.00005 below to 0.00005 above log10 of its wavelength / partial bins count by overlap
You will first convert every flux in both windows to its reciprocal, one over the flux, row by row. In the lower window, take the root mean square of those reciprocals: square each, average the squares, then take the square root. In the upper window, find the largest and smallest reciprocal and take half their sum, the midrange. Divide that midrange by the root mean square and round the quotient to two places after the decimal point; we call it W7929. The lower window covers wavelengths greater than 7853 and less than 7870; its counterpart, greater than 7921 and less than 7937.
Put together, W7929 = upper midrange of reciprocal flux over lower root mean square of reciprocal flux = 1.01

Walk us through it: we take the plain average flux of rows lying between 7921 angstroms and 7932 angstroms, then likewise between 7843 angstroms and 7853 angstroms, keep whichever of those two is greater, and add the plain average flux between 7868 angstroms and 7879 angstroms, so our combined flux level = 29.6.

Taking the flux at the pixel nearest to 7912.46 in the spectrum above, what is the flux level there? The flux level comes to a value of 14.1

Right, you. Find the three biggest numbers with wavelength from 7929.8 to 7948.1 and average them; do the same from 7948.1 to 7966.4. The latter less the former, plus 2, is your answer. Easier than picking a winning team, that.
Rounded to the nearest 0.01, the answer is 1.93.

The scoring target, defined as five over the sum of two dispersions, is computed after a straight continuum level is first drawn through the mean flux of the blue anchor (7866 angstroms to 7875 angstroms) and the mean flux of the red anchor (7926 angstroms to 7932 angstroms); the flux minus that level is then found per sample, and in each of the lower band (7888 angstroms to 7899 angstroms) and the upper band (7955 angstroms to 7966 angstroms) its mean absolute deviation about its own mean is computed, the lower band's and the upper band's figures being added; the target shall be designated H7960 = 14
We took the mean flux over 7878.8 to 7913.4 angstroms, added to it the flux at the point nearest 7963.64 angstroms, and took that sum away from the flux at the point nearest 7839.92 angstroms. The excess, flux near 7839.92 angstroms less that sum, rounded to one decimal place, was -15.0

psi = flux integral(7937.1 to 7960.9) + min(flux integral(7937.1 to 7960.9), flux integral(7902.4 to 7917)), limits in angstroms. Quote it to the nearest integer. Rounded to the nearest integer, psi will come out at 558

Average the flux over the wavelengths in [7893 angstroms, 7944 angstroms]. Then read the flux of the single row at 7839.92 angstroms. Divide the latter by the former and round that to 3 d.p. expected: 0.948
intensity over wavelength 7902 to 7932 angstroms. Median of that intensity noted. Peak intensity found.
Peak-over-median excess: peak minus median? 0.40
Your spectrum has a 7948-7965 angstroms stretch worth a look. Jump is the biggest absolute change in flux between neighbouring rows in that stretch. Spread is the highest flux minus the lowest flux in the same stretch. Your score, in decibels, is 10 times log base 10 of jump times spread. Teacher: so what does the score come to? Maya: -4.4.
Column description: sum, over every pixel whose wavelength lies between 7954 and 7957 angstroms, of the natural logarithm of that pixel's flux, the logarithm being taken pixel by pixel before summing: 5.33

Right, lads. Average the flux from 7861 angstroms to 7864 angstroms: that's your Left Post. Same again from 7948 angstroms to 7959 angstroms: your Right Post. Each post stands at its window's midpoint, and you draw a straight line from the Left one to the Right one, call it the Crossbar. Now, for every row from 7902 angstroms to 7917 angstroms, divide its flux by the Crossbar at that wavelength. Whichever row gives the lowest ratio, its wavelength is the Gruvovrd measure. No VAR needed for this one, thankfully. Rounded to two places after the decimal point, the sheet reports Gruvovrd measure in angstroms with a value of 7914.29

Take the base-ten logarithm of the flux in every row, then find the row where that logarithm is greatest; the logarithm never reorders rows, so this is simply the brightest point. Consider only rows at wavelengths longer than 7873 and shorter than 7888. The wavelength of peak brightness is 7874.30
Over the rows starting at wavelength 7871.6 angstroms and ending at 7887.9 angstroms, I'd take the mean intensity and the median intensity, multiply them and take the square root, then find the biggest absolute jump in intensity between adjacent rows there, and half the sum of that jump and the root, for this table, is 7.40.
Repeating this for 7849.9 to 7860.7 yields 7.45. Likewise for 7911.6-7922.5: 7.17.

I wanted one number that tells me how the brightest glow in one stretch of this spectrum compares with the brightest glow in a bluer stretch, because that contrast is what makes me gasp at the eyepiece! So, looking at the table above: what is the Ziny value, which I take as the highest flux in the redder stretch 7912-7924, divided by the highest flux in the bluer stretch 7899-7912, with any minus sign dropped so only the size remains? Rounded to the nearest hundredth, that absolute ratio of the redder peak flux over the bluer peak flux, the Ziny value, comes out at 1.01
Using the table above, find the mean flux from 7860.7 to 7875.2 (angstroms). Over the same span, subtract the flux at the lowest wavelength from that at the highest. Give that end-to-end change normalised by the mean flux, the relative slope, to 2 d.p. 0.01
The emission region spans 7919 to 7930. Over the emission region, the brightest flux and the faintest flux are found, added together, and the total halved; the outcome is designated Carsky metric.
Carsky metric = 14.5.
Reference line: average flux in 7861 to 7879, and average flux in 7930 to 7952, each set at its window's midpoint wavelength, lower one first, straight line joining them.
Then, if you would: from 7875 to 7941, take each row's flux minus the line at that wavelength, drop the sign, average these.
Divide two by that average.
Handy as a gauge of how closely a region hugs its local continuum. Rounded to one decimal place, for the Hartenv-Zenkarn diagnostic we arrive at 5.4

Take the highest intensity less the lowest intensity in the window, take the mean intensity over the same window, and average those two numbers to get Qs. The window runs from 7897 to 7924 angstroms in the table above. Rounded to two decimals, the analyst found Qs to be 7.51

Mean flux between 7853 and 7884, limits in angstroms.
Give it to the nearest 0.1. 14.8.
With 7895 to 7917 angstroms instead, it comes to 14.3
